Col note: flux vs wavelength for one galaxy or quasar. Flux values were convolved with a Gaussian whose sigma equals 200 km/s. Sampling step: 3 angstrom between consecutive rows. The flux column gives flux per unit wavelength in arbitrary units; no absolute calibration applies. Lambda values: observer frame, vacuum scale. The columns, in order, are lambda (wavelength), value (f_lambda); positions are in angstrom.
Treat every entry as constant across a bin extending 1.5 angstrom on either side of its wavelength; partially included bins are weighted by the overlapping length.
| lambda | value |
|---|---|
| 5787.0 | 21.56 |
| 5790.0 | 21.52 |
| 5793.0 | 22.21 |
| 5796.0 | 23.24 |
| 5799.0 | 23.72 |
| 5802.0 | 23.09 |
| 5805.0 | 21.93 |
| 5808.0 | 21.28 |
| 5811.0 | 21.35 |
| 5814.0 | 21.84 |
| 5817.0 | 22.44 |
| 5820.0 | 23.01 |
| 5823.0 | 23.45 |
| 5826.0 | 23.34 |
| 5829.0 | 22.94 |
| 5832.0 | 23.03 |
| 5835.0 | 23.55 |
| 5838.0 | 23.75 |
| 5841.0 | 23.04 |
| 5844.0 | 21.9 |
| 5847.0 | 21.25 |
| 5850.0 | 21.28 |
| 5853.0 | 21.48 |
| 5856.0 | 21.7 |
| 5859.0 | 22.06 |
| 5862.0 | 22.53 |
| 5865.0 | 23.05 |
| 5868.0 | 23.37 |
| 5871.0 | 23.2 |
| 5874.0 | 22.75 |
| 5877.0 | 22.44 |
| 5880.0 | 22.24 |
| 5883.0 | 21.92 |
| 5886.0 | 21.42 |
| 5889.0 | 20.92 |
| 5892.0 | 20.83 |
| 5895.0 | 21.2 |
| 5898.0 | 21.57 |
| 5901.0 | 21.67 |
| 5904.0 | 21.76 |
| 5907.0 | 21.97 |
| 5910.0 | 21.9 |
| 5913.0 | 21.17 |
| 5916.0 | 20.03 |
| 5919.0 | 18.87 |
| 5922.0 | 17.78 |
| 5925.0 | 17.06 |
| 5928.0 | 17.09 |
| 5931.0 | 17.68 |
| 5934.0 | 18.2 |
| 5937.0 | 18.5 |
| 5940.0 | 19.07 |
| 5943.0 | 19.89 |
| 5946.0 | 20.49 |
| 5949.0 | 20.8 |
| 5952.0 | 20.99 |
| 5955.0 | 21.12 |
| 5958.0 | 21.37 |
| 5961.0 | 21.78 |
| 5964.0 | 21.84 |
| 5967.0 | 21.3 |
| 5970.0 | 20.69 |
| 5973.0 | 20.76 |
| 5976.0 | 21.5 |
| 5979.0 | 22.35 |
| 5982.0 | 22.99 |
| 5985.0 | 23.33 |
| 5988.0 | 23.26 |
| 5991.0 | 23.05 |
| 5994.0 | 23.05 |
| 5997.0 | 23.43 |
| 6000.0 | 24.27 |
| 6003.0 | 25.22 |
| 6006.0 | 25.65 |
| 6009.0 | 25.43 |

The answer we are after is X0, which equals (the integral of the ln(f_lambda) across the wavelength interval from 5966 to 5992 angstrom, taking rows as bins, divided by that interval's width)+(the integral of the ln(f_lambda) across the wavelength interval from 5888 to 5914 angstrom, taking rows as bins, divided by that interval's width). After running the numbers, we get 6.16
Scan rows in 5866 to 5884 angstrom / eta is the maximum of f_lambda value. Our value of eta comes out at 23.37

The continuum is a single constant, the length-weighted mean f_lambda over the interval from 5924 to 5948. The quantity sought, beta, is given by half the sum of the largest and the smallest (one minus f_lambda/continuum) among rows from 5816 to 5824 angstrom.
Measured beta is -0.24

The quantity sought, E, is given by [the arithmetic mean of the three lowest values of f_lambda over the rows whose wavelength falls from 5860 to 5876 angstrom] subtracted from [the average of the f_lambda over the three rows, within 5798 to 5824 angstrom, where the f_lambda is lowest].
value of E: -1.3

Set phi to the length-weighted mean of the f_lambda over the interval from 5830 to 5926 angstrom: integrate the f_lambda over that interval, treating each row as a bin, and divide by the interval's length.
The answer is 21.7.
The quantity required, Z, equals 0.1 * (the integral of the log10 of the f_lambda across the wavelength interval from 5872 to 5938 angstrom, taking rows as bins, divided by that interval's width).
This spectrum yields 0.1309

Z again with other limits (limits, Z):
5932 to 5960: 0.1301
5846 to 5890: 0.1345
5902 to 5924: 0.1309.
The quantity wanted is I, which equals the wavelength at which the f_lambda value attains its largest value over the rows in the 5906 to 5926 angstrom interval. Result 5907.0 angstrom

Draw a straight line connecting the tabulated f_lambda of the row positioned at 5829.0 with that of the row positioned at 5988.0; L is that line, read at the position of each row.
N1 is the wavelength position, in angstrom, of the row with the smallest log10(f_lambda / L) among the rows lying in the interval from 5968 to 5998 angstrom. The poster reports 5970.0 angstrom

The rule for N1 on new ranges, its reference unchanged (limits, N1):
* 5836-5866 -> 5847.0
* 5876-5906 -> 5892.0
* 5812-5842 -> 5814.0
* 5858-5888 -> 5886.0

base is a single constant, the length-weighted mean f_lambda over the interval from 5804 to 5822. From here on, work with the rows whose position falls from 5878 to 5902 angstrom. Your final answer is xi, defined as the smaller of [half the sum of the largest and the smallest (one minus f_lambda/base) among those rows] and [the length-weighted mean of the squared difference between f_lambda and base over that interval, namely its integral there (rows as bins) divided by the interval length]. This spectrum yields 0.02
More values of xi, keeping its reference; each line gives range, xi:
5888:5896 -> 0.05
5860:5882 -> -0.04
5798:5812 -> -0.02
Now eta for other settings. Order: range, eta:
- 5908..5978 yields 21.9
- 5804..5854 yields 23.75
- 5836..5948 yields 23.75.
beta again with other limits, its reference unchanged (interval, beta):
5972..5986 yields -0.19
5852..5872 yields -0.21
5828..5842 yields -0.26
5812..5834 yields -0.22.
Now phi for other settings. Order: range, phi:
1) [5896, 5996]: 20.8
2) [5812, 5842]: 23.0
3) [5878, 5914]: 21.6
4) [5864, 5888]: 22.5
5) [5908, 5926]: 19.6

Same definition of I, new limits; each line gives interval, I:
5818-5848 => 5838.0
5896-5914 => 5907.0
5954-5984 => 5982.0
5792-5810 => 5799.0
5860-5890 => 5868.0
